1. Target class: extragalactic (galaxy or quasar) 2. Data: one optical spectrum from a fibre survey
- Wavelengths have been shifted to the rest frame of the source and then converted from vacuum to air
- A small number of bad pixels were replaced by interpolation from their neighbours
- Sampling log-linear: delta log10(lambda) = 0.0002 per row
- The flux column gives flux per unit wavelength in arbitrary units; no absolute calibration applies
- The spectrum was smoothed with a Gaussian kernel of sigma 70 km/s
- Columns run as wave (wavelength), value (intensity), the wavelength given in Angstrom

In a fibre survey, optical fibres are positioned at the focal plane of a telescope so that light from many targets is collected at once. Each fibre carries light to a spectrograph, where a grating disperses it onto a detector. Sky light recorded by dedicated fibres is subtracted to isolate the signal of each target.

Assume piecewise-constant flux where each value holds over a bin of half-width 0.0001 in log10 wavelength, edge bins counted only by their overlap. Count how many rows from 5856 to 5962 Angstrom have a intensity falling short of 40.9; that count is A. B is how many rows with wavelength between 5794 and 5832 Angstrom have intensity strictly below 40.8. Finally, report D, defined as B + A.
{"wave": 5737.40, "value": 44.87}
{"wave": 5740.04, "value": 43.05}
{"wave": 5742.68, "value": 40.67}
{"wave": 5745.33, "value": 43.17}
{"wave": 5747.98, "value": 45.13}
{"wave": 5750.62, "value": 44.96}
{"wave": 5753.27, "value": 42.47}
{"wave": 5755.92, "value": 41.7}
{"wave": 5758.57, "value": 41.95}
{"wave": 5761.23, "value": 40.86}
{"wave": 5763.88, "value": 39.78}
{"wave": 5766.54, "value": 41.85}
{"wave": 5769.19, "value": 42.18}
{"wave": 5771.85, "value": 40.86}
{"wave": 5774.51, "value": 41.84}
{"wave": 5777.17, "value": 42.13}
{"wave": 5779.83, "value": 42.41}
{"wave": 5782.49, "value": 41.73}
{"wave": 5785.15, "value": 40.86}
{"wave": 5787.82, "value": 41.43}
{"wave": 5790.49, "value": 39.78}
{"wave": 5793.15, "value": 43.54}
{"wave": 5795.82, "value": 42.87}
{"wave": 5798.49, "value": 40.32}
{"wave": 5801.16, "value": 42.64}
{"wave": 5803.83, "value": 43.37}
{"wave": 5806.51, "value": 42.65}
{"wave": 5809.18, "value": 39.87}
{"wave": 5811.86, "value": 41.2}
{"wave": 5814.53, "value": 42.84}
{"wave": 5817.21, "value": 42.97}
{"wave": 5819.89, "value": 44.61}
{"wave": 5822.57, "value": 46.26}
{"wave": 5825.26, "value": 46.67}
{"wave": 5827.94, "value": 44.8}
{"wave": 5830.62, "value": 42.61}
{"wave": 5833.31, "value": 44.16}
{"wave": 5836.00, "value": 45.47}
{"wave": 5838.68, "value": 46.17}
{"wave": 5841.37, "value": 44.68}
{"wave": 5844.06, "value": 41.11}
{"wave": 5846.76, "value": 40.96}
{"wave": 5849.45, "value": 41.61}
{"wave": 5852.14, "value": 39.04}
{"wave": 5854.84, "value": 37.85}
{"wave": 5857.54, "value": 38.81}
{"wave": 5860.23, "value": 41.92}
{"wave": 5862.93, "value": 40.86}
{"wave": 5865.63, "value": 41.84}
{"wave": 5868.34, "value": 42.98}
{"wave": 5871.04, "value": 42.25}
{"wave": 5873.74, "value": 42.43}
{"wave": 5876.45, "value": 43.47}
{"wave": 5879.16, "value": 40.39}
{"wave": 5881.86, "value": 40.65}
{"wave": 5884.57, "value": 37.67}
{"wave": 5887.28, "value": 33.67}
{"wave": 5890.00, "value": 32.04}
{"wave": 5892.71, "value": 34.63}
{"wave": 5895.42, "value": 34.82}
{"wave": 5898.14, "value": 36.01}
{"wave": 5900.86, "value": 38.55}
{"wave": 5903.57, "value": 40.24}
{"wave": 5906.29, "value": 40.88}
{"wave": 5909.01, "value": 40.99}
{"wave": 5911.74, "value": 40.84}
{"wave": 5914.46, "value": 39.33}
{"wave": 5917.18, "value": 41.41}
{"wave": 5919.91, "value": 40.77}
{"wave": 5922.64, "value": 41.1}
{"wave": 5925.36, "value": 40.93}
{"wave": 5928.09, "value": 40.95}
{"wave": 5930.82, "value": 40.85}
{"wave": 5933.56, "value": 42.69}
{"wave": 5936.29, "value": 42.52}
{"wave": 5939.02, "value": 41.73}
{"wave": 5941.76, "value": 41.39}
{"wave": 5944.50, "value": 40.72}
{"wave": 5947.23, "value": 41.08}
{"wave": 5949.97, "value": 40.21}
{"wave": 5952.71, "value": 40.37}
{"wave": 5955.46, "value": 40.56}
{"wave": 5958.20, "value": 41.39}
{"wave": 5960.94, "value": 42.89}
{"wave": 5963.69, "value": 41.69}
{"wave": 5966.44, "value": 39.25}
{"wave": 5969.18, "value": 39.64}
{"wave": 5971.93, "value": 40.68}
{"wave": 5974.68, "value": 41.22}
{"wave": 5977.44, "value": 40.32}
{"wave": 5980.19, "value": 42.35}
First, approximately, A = 21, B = 2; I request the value 23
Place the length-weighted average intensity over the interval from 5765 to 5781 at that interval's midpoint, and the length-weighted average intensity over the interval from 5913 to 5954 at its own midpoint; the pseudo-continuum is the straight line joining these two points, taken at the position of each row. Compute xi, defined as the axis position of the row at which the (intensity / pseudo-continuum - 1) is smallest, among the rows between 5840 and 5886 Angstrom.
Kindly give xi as 5884.57 Angstrom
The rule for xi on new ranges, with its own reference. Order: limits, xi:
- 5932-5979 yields 5966.44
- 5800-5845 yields 5809.18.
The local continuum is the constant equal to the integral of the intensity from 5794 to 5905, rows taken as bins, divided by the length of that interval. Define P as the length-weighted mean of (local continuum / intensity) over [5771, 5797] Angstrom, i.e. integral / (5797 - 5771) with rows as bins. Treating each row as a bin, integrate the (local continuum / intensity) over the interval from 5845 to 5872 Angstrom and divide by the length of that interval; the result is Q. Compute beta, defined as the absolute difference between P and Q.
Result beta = 0.02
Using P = 0.99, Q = 1.01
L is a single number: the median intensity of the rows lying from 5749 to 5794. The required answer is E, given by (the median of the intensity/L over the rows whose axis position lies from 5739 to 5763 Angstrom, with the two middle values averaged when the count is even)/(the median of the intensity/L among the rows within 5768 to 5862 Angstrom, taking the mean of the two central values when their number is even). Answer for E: 1.01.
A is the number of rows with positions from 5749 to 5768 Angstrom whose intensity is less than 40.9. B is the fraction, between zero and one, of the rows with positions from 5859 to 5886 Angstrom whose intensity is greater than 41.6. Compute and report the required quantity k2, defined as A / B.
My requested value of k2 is 3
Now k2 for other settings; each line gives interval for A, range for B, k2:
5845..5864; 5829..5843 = 4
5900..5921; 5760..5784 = 9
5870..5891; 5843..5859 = 30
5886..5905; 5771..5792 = 14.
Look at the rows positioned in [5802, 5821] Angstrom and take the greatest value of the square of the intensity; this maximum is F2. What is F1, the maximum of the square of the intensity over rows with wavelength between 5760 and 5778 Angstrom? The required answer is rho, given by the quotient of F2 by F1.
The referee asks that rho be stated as 1.12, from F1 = 1779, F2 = 1990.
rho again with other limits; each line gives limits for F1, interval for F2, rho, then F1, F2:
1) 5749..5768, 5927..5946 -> 0.90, 2021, 1822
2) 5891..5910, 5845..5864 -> 1.05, 1680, 1757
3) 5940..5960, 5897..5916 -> 0.98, 1713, 1680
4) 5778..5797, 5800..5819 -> 0.99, 1896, 1881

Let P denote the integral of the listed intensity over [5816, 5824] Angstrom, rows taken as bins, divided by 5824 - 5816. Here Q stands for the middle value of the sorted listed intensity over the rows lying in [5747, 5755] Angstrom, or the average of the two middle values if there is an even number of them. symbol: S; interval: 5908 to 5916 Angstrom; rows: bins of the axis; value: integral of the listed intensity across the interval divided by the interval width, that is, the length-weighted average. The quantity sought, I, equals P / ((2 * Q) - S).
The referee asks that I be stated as 0.90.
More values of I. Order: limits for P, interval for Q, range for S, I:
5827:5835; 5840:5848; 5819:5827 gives 1.21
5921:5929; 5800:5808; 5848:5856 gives 0.90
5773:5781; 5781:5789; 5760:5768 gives 1.00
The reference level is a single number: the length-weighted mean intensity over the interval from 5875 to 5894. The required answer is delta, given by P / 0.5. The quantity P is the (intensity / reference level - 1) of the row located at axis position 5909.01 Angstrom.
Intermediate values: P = 0.09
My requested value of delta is 0.18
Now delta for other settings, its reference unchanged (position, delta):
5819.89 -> 0.38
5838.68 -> 0.46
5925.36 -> 0.18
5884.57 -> 0.01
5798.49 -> 0.15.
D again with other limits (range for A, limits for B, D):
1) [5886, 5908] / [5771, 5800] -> 10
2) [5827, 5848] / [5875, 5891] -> 5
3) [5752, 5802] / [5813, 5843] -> 6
